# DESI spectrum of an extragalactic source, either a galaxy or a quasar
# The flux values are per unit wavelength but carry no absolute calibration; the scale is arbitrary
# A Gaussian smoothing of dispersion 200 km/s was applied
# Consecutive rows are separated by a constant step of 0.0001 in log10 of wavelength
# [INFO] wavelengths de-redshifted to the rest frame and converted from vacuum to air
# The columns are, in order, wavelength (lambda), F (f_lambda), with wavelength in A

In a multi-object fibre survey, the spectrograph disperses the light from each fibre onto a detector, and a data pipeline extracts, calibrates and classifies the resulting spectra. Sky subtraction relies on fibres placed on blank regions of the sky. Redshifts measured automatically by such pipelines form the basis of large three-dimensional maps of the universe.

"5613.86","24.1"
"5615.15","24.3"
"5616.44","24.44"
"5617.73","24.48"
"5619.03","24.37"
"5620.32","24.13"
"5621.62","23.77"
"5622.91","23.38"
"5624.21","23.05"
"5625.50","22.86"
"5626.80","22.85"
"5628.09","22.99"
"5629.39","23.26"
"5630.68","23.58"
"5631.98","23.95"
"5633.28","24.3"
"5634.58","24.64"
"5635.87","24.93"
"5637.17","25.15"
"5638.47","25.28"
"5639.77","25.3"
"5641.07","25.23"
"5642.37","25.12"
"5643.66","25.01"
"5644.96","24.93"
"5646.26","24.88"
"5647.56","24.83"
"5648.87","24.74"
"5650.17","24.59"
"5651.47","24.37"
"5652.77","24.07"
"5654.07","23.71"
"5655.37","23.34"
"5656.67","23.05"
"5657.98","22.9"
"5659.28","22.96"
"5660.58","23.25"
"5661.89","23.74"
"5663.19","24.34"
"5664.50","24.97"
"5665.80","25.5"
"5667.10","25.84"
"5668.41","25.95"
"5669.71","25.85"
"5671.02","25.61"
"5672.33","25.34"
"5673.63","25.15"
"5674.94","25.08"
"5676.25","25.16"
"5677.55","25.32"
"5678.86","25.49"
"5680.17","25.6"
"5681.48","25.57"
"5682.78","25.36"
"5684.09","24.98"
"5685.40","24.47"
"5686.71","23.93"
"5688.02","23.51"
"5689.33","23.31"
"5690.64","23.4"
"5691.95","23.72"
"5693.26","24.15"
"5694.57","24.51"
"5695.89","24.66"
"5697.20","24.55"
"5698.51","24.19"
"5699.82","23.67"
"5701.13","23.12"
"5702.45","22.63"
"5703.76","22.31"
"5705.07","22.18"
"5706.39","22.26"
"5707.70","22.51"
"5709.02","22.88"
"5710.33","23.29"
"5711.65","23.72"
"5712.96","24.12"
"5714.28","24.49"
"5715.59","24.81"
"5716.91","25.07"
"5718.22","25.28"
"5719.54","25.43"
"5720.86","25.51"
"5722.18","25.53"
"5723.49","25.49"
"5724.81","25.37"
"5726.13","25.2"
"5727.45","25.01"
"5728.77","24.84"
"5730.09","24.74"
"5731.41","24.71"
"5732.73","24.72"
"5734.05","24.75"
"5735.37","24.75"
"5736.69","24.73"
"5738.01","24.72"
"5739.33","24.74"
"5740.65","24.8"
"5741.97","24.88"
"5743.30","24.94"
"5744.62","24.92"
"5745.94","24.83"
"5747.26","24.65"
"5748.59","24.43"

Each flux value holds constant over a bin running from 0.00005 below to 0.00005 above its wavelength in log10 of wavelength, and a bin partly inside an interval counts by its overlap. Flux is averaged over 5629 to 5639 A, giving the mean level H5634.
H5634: 24.4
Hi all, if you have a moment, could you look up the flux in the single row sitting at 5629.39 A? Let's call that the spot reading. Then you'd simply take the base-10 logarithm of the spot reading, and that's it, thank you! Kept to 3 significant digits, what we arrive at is 1.37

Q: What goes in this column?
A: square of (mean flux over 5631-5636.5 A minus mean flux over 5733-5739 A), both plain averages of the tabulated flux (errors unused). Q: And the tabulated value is 0.1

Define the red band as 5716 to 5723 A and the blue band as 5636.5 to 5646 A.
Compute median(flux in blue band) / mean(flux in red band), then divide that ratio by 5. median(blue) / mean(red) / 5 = 0.198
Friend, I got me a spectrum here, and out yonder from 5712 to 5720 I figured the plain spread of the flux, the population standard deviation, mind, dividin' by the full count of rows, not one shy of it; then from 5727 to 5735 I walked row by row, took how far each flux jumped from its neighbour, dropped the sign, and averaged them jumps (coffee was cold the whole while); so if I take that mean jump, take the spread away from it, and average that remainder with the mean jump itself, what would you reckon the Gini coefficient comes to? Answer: -0.16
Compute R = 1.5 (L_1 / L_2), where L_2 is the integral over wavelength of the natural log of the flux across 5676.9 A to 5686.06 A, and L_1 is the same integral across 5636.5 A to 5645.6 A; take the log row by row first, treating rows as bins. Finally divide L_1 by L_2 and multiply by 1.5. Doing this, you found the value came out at 1.49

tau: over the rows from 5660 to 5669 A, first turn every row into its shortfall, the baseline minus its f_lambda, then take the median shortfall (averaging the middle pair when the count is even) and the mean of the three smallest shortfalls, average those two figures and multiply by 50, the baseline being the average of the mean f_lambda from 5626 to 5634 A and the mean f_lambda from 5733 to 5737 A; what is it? -63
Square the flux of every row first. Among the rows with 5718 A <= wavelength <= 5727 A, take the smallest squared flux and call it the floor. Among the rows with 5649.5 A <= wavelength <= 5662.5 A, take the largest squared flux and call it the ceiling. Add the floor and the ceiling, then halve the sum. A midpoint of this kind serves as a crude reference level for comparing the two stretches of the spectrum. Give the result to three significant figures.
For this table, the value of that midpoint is 620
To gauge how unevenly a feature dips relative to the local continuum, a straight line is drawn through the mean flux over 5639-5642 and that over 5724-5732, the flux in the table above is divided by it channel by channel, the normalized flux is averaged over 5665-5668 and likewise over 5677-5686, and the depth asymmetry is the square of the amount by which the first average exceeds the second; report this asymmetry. 0.0002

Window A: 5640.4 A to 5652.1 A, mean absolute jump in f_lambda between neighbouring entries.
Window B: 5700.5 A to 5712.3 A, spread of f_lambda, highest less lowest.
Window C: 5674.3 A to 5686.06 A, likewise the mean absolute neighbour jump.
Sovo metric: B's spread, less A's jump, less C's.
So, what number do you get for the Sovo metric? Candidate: 1.2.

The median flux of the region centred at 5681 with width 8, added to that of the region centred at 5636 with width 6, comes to 50.4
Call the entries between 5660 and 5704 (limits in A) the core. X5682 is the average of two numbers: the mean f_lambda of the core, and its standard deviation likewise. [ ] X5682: 12.8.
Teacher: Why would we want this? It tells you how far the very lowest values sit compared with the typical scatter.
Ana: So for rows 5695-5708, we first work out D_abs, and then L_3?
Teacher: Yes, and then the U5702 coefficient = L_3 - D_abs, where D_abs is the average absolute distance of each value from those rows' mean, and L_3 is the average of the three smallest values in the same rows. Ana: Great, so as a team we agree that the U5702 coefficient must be 21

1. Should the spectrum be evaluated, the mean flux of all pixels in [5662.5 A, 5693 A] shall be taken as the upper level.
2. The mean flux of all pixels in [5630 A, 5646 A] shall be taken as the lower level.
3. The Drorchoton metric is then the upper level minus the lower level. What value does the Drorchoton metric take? 0.1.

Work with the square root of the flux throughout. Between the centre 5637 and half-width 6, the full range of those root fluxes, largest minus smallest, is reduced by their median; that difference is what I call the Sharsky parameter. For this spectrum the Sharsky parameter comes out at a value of -4.88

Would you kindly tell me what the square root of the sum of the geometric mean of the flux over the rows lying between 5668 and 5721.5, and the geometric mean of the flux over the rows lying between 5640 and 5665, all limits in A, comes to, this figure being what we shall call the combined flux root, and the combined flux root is 6.97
